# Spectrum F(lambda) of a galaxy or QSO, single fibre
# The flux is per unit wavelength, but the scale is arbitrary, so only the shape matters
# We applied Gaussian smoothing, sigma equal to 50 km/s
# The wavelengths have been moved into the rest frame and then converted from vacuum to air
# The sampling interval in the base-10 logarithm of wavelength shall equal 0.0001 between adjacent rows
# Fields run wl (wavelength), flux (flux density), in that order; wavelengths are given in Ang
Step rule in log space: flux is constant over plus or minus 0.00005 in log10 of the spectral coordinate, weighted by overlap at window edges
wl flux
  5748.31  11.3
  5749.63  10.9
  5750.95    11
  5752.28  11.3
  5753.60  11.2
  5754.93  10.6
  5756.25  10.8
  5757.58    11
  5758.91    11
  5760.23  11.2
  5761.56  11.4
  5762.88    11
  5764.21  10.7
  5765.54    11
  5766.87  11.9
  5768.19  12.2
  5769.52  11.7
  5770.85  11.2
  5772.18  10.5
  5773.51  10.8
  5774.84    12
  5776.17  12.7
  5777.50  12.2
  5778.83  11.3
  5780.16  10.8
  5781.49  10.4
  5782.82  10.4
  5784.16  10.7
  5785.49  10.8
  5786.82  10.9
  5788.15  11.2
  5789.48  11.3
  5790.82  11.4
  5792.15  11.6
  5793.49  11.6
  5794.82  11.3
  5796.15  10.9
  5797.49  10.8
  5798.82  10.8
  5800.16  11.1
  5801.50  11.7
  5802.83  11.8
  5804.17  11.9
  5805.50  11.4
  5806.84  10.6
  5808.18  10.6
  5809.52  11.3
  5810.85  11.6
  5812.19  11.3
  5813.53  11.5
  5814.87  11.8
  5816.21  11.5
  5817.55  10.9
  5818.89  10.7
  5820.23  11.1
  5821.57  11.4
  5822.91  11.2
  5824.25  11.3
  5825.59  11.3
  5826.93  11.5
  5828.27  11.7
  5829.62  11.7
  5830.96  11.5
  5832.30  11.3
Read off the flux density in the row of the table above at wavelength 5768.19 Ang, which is 12.2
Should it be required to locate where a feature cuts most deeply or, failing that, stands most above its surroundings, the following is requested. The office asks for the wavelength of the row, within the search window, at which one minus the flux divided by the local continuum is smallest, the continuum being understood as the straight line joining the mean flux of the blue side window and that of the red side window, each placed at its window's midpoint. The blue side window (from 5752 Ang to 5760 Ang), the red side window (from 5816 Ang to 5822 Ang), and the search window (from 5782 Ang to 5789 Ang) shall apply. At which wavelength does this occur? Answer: 5788.15 Ang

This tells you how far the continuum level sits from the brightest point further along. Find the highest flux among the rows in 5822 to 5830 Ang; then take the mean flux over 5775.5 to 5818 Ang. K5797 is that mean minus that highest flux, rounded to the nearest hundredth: -0.45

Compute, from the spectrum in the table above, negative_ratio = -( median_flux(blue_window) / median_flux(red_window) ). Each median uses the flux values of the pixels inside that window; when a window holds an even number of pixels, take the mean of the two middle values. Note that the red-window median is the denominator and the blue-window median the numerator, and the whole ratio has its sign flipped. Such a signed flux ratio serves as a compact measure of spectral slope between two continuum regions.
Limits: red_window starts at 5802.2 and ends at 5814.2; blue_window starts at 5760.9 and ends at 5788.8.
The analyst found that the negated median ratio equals -0.96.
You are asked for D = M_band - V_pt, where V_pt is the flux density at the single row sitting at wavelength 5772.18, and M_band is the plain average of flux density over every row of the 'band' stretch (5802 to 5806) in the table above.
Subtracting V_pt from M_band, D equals 1.2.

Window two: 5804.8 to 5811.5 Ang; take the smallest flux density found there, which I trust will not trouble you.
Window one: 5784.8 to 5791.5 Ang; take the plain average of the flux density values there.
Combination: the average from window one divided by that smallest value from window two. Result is 1.05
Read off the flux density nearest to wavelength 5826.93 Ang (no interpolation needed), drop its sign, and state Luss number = 11.5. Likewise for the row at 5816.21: 11.5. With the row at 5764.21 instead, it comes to 10.7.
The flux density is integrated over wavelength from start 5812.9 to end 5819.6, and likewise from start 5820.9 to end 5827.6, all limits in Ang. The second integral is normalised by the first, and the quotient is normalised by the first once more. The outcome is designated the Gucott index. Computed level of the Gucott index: 0.0133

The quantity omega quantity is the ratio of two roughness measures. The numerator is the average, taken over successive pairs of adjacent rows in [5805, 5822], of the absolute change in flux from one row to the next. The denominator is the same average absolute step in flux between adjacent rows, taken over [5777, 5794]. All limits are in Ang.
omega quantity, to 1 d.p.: 1.5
